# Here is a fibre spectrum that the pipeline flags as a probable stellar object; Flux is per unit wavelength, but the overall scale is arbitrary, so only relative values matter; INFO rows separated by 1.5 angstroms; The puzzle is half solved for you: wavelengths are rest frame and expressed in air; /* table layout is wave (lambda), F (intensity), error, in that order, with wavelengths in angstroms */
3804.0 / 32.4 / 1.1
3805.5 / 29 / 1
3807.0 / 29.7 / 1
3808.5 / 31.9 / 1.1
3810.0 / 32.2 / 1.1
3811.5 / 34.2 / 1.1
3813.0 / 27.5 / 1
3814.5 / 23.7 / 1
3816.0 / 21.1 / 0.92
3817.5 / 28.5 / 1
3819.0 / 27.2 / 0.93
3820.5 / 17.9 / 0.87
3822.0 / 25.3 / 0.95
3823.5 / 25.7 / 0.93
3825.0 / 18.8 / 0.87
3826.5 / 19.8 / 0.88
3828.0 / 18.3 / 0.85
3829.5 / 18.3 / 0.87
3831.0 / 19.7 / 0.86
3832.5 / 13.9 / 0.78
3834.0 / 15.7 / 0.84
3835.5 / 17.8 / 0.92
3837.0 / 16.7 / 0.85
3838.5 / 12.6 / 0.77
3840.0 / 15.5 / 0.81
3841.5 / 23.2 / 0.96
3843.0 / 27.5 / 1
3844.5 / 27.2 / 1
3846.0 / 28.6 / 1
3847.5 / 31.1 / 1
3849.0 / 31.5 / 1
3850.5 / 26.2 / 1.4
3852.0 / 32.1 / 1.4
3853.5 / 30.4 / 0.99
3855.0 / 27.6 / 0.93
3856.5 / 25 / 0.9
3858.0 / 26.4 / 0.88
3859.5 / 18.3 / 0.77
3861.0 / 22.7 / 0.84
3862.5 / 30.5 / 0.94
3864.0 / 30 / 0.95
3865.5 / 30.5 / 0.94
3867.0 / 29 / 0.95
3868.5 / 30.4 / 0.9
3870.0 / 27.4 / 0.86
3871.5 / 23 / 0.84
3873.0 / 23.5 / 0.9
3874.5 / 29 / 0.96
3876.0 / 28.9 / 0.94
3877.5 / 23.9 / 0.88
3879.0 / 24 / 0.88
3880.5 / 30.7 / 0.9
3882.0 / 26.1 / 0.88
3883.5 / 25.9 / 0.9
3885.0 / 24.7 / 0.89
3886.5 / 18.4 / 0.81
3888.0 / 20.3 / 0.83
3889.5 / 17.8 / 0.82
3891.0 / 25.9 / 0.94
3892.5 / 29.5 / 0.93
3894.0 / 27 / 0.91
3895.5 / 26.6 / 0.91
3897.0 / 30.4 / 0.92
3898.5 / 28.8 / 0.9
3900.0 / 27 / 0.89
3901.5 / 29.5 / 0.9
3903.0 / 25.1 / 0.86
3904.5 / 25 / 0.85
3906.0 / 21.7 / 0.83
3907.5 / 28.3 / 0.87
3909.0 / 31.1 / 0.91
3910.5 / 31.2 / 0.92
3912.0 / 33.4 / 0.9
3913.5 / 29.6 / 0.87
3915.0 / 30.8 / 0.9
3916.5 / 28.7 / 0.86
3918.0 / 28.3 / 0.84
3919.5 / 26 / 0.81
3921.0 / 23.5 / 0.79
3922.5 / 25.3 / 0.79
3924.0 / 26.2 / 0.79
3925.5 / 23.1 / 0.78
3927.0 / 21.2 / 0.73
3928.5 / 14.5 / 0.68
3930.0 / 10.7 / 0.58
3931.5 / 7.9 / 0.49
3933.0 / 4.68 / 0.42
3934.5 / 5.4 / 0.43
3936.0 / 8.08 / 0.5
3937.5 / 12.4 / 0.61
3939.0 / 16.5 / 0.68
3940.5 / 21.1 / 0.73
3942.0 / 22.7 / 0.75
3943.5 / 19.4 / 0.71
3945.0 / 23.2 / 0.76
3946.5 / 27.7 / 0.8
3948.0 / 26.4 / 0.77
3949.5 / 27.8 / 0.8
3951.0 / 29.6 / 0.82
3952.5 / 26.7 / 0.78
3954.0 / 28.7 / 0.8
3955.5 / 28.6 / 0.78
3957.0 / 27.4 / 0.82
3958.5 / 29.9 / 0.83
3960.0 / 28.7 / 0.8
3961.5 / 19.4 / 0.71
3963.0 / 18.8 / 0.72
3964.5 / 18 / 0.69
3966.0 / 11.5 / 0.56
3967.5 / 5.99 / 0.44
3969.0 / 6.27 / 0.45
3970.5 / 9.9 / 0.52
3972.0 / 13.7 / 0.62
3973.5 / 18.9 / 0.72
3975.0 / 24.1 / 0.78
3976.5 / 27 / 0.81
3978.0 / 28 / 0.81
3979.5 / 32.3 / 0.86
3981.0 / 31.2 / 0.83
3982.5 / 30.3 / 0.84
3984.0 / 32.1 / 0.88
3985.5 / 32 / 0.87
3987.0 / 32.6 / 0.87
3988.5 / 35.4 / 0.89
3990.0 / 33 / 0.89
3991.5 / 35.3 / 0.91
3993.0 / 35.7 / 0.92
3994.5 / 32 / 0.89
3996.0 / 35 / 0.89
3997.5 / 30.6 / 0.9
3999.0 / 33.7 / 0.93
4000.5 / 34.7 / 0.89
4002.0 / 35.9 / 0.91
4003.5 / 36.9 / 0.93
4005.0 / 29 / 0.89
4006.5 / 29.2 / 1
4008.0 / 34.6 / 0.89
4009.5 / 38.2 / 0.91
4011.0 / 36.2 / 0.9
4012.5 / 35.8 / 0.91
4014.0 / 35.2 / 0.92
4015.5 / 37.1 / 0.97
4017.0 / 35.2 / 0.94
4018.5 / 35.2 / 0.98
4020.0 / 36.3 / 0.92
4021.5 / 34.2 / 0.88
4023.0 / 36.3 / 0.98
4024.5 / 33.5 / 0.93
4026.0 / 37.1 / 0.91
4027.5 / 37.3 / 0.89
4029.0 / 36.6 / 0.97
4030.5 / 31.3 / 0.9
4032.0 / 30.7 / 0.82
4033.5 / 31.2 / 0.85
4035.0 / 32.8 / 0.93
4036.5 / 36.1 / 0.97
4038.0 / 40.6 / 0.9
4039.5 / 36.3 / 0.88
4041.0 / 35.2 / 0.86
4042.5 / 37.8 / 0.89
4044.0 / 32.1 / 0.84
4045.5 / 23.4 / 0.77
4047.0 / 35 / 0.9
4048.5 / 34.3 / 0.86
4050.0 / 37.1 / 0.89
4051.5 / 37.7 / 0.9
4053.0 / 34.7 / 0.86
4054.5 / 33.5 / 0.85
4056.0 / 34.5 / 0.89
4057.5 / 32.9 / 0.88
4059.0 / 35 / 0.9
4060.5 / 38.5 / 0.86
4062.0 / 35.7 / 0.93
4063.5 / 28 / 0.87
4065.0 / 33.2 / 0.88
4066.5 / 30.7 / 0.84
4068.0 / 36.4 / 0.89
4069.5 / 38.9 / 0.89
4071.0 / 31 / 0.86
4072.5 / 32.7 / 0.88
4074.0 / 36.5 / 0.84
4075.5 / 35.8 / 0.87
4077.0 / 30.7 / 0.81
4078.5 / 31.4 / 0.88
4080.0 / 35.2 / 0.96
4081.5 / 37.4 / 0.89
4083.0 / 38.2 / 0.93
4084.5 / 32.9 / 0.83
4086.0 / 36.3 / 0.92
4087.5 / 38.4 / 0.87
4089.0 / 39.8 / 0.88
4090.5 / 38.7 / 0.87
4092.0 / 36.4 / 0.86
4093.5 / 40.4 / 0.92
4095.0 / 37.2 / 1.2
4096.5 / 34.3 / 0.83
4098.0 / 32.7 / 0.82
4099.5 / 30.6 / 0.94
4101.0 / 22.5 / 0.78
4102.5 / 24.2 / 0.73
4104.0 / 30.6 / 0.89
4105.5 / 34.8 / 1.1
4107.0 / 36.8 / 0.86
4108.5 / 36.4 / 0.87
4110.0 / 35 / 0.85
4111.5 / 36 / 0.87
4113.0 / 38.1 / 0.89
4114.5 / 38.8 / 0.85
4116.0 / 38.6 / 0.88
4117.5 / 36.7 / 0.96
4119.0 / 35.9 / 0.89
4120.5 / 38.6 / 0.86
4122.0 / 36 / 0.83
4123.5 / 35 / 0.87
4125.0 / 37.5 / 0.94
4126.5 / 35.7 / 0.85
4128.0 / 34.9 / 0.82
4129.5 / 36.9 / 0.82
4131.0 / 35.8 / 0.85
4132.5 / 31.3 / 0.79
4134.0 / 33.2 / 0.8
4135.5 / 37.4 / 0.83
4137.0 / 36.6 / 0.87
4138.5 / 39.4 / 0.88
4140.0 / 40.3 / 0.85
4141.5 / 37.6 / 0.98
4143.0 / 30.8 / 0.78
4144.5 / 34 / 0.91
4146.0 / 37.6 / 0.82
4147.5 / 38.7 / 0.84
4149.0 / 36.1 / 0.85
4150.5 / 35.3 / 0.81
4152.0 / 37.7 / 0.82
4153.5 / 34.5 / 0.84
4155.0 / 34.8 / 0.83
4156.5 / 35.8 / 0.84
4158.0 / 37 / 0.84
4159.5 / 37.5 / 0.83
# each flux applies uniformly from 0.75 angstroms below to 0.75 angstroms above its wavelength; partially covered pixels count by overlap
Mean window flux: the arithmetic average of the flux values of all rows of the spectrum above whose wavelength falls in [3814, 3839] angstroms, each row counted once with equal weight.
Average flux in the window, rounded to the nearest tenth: 20.1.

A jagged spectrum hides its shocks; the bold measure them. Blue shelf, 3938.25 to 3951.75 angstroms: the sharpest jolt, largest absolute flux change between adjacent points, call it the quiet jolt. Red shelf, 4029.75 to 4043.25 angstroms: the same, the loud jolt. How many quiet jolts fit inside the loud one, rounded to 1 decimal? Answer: 1.0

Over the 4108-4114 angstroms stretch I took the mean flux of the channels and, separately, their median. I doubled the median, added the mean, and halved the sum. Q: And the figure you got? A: 54.4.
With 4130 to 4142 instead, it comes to 55.2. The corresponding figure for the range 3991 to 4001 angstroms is 51.6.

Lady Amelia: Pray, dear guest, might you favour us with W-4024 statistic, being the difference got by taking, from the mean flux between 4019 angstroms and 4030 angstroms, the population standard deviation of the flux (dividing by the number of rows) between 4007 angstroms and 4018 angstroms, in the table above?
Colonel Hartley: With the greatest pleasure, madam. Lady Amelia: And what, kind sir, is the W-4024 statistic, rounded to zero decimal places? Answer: 35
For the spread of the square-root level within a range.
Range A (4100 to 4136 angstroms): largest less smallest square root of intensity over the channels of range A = 1.5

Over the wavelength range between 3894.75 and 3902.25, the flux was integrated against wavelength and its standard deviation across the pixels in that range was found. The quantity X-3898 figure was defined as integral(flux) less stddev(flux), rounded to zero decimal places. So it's 212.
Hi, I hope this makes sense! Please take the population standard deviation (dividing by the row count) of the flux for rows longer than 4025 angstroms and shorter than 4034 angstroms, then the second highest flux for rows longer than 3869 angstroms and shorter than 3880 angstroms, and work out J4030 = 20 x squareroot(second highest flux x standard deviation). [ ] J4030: 186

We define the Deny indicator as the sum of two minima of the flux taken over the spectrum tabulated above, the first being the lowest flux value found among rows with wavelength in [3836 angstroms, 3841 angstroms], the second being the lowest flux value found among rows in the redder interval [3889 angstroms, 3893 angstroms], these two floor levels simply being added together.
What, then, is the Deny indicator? 30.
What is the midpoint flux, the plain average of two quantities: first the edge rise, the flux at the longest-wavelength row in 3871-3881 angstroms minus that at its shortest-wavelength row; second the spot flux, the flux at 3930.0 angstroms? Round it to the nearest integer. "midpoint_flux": 9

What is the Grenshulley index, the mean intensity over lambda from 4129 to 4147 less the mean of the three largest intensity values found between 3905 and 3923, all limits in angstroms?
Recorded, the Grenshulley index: 4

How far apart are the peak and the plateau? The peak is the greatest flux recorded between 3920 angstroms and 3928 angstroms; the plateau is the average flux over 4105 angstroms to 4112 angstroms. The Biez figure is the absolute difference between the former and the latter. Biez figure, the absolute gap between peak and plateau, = 9.6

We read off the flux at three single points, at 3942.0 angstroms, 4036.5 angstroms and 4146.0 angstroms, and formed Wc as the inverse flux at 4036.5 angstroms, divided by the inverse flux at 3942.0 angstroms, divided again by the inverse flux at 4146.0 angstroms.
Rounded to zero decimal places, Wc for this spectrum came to 24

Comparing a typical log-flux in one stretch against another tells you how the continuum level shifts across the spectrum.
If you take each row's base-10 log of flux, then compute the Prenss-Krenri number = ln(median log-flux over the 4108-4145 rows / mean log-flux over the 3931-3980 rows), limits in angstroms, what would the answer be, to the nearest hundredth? 0.23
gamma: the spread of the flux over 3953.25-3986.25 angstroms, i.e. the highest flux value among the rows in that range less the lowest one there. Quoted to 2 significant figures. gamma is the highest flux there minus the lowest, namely 26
